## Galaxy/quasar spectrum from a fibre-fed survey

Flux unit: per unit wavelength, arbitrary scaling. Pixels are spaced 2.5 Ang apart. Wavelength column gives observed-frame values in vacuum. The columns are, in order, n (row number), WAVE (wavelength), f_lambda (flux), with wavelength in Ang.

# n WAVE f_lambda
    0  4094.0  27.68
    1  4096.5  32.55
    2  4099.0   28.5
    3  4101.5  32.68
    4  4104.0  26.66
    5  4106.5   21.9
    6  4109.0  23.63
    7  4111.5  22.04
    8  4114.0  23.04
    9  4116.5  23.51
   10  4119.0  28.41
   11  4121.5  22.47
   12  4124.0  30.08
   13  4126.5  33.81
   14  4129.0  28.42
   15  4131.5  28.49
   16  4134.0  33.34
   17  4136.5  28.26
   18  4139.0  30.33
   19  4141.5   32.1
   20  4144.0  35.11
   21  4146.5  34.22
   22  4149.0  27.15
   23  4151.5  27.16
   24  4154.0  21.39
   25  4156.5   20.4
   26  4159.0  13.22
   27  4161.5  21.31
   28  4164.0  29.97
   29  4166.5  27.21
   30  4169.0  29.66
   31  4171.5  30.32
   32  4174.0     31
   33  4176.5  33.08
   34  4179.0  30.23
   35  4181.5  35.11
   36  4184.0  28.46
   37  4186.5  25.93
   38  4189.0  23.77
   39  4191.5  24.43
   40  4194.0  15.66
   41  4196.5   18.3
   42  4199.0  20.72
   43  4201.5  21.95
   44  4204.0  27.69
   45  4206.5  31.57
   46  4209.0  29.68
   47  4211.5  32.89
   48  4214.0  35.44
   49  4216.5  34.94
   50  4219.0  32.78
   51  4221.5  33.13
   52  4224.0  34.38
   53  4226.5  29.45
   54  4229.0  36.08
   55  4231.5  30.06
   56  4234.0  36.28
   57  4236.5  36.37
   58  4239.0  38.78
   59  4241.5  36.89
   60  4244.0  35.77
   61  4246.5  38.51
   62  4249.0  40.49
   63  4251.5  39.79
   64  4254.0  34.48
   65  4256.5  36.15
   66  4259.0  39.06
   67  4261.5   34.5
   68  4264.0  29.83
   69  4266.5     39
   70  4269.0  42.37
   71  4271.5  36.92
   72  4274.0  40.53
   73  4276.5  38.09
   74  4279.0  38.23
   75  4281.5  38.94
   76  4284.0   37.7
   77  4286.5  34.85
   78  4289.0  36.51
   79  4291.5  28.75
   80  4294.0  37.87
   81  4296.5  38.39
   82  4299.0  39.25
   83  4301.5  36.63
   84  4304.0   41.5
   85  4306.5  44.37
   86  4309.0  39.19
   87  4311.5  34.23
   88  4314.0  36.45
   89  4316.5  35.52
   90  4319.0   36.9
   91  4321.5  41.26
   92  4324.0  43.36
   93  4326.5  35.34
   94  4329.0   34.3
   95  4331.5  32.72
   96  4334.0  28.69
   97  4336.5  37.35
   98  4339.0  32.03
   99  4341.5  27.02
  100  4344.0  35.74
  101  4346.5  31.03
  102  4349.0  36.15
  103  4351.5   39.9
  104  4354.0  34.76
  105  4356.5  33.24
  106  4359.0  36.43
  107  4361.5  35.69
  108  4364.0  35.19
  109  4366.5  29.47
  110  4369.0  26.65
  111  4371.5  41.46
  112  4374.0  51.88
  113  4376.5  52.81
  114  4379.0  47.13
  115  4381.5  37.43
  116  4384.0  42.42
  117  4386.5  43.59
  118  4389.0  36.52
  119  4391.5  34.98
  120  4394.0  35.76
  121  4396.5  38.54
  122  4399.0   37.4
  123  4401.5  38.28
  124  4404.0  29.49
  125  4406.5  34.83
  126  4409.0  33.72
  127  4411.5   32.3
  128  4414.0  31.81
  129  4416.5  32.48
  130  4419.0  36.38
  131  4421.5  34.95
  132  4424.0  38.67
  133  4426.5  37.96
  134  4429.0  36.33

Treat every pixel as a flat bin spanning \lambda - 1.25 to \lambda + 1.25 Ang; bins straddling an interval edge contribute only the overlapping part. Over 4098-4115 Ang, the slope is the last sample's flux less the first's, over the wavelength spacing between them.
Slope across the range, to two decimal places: -0.36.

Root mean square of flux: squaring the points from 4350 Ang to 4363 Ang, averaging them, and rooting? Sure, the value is 36.1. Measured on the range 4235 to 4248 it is 37.3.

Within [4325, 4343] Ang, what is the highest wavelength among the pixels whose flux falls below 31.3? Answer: 4341.5 Ang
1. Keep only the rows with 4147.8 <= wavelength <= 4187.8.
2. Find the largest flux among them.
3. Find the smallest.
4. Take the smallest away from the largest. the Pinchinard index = 21.9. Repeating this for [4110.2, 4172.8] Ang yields 21.9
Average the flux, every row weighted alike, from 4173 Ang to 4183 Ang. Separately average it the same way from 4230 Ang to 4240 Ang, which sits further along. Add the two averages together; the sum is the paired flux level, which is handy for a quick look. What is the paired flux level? 68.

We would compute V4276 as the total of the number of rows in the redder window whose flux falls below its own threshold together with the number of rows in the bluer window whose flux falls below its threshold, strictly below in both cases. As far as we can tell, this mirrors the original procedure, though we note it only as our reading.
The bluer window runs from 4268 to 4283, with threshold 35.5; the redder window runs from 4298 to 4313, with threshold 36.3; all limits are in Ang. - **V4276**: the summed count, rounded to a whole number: 1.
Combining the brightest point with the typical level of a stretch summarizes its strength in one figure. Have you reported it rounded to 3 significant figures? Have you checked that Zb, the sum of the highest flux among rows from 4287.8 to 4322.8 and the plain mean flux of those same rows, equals 82.0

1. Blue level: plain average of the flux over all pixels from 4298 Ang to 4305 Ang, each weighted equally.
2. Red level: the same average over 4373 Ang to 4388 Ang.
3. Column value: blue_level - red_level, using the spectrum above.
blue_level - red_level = -7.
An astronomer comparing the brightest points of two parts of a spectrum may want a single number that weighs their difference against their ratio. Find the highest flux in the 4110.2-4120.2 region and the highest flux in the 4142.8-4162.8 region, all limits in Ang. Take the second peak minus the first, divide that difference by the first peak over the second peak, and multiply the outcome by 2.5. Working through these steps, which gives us 21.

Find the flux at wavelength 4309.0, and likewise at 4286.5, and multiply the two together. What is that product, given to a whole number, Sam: 1366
